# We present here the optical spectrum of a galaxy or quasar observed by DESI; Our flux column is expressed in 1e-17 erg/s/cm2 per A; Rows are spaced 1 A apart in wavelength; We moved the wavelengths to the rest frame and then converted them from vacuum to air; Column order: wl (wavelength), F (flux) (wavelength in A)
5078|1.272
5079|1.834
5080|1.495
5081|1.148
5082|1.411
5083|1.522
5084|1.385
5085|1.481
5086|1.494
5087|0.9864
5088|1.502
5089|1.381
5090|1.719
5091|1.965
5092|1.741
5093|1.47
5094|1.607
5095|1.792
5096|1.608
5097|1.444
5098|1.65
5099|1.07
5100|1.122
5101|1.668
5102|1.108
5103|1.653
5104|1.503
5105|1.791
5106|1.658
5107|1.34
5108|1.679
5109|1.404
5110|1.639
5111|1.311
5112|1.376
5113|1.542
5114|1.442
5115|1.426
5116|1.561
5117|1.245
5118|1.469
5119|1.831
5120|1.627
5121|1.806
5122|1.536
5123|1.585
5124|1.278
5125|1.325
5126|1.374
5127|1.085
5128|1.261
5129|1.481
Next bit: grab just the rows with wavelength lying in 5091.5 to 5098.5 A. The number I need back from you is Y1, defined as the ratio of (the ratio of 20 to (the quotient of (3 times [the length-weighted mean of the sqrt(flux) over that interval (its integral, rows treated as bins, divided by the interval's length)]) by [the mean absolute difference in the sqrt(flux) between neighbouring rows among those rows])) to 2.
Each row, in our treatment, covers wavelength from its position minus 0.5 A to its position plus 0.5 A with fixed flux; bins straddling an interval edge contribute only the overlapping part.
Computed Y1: 0.20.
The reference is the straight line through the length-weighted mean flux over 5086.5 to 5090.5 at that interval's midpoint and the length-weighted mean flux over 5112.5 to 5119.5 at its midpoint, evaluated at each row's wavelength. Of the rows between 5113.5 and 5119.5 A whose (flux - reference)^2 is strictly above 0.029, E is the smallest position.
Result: 5117 A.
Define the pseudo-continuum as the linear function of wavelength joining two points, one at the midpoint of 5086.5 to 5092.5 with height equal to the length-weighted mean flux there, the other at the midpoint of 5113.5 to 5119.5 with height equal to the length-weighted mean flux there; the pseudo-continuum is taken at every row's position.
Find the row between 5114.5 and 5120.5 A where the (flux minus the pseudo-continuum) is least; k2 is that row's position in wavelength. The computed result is 5117 A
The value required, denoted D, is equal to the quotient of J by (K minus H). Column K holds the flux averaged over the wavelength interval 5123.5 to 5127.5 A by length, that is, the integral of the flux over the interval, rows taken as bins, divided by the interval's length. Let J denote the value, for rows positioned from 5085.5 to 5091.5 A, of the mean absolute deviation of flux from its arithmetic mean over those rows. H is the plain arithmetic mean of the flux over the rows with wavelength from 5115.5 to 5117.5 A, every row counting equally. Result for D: -1.6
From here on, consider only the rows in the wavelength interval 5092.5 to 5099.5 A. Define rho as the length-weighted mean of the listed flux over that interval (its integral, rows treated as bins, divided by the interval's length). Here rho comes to 1.52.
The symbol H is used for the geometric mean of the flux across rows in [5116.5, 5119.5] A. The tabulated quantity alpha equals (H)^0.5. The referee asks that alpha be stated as 1.22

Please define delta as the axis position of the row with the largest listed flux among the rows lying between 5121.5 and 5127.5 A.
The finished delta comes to 5123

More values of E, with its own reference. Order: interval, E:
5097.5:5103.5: 5098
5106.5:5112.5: 5108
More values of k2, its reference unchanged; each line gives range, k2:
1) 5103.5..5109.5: 5107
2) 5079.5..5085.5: 5081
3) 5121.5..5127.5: 5127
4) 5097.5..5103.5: 5099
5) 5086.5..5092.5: 5087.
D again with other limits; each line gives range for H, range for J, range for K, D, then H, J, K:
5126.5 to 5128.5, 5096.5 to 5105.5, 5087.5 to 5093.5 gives 0.5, 1.17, 0.23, 1.6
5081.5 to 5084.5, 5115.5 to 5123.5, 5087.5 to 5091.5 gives 0.6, 1.44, 0.13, 1.6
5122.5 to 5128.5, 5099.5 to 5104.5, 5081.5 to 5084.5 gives 2.0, 1.32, 0.24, 1.4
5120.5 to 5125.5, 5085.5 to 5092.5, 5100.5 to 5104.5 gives -10.0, 1.51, 0.23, 1.5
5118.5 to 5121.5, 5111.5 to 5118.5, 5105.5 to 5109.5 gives -0.3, 1.75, 0.08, 1.5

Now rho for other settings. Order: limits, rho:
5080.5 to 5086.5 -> 1.41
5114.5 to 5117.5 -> 1.41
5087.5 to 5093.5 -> 1.63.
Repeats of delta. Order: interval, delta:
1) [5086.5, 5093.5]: 5091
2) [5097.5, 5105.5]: 5105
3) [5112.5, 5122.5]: 5119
